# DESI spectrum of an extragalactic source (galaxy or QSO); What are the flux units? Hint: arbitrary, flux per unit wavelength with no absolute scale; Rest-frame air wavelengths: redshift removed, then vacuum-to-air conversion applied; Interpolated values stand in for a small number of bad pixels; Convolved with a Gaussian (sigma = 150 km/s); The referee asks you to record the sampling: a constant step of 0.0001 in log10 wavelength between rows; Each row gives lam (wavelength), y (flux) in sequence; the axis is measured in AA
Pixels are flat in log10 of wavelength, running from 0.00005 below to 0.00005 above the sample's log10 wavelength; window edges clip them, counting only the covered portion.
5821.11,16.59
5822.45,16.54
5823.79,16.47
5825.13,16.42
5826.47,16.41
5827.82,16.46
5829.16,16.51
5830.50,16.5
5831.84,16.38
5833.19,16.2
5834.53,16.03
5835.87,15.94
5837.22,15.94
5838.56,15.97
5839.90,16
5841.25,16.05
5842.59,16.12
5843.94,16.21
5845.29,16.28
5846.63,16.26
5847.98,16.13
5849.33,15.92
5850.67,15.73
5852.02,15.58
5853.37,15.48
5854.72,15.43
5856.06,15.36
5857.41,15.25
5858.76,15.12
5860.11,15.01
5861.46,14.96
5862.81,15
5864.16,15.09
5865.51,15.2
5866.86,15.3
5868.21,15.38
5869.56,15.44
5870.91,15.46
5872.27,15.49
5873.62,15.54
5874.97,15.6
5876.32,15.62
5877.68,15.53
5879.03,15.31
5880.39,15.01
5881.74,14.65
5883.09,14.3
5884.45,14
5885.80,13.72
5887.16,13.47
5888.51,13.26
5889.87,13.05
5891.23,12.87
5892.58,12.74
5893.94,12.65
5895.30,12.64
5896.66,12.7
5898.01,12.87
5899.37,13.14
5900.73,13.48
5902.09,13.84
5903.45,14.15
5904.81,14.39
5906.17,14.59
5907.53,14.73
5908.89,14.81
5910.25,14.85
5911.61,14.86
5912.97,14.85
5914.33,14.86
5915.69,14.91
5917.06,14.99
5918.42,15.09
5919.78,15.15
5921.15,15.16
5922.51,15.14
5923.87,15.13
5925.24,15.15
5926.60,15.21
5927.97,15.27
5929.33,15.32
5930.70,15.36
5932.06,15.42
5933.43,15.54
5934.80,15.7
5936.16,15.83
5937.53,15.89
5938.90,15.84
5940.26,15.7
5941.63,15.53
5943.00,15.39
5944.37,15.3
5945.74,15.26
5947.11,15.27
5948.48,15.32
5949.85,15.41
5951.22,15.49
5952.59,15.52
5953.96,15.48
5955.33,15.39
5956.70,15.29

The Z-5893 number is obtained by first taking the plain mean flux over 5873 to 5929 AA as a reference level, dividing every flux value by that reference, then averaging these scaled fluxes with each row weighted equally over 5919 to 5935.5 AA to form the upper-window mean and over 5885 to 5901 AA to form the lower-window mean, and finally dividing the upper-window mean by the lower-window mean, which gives 1.17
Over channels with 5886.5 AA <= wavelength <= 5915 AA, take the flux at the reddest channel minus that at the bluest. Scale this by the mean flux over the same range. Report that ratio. 0.101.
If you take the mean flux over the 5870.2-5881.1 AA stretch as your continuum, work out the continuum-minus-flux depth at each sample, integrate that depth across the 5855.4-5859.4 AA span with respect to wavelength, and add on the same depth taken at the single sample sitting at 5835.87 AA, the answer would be 0.3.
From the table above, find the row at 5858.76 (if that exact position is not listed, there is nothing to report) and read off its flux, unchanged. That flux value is 15.12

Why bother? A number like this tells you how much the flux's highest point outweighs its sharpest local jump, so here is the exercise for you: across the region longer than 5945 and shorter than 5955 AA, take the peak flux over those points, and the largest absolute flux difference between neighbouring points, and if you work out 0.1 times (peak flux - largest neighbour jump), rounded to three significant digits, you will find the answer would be 1.54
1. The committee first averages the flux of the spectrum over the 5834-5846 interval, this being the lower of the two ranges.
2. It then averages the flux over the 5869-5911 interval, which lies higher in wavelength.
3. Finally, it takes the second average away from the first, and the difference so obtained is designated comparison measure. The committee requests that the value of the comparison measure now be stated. 1.9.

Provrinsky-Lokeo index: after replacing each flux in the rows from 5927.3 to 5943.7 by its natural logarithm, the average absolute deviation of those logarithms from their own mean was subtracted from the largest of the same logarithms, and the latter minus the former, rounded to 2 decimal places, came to 2.75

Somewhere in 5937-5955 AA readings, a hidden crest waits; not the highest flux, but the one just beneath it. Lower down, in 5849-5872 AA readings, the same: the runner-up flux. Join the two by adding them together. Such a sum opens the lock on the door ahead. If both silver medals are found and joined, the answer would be 31.6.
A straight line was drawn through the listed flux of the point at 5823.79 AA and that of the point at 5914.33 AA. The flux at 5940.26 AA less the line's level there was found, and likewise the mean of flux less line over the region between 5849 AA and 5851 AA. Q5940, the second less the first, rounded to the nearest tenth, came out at -1.5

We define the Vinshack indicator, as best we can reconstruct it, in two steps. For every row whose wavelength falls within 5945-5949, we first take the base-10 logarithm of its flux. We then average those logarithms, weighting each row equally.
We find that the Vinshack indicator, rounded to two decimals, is 1.18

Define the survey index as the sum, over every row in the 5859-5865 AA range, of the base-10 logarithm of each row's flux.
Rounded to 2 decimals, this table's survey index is 4.71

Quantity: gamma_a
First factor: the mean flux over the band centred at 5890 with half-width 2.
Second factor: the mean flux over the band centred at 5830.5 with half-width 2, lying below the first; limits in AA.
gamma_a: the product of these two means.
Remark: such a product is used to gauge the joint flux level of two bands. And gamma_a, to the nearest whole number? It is 215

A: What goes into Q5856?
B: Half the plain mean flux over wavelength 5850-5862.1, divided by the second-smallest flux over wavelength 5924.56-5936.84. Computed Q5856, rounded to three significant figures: 0.504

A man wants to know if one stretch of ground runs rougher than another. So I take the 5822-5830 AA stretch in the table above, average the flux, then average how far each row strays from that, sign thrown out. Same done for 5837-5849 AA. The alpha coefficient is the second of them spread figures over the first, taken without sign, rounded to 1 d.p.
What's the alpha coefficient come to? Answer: 2.7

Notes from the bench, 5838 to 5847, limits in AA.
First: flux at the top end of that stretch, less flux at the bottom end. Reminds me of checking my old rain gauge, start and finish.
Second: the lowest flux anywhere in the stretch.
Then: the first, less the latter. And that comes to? -15.7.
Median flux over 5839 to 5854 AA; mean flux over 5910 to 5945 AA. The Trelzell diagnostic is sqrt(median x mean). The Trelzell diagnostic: 15.7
